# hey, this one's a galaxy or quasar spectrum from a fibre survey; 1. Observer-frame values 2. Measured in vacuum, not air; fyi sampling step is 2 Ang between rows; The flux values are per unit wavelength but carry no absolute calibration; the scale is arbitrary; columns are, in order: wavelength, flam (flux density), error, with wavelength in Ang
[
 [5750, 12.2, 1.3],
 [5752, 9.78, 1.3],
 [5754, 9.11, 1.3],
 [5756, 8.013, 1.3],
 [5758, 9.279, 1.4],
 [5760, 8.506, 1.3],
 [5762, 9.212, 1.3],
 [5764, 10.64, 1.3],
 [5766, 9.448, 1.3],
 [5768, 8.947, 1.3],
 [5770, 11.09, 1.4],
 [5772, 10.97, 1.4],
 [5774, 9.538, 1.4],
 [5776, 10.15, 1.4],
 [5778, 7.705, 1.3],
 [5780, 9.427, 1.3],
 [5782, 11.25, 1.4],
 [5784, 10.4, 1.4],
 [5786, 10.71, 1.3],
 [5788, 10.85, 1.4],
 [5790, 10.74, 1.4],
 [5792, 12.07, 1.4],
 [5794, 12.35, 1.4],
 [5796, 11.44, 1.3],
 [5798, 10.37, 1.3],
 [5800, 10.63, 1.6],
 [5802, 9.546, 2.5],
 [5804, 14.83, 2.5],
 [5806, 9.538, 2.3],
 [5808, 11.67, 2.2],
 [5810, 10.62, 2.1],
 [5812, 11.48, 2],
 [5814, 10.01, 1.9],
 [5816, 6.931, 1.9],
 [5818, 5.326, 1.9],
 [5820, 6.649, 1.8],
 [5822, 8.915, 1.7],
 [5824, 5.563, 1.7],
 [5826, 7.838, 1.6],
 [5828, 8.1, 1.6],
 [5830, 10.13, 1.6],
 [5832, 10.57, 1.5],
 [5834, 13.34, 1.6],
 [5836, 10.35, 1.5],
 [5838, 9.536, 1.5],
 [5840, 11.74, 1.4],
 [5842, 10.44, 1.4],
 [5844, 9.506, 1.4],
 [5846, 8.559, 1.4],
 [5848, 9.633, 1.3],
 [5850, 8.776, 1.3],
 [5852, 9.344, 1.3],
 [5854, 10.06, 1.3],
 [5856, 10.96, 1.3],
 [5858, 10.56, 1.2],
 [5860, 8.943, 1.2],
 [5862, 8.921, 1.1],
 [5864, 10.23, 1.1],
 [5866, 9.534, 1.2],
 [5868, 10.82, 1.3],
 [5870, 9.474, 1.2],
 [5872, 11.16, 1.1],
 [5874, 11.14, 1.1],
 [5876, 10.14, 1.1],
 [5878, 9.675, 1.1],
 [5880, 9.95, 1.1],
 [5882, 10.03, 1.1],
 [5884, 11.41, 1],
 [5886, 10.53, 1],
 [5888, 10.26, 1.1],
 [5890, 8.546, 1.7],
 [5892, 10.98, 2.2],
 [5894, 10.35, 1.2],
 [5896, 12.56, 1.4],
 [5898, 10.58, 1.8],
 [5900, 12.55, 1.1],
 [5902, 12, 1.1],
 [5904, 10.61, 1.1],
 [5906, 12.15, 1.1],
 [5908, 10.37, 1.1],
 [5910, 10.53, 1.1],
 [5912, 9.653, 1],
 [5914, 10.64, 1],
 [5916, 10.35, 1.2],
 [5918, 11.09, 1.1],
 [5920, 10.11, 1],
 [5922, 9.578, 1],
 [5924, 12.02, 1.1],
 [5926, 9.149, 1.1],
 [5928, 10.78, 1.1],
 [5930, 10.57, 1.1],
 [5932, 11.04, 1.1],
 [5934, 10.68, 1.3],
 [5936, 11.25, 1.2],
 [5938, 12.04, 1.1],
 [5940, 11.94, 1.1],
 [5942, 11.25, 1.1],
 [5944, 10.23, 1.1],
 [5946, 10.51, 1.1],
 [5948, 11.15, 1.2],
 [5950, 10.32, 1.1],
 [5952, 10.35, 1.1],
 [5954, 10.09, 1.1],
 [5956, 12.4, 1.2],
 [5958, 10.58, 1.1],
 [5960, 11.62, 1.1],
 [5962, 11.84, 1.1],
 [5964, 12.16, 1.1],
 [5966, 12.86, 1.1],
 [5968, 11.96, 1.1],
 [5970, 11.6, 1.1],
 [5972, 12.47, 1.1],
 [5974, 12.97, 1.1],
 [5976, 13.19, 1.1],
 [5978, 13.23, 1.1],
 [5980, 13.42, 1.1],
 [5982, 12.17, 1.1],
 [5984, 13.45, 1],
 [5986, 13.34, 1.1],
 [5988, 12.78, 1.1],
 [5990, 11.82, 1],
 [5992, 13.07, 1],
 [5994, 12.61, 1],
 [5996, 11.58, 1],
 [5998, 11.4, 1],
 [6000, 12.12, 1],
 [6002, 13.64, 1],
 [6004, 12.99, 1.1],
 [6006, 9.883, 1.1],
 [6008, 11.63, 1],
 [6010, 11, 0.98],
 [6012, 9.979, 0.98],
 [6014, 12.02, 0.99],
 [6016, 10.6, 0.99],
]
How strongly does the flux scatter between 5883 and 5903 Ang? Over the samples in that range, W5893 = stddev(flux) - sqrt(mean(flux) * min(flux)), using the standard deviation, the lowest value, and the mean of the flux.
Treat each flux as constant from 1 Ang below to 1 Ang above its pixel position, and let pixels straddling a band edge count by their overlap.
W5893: -8.5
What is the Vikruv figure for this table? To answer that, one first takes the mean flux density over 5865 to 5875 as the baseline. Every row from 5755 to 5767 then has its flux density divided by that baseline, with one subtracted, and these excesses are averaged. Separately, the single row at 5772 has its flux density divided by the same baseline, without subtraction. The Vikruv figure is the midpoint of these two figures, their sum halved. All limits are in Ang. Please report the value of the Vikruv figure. 0.47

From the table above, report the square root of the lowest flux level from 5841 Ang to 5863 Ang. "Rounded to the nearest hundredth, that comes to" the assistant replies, 2.93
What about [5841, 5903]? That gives 2.92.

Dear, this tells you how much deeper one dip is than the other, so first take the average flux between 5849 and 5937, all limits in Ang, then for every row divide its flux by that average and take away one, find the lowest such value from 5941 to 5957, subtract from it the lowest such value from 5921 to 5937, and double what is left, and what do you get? 0.2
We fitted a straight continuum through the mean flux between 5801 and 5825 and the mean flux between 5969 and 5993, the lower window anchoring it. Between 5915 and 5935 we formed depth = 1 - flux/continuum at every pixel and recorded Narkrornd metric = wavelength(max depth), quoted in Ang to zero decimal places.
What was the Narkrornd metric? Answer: 5926 Ang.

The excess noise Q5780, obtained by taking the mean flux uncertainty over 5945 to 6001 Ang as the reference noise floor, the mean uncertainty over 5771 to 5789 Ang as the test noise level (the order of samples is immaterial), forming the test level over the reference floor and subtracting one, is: 0.3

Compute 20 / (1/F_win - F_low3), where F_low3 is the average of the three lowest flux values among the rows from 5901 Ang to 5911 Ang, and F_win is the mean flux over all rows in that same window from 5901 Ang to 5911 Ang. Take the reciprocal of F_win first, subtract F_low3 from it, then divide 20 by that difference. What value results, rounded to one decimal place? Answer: -1.9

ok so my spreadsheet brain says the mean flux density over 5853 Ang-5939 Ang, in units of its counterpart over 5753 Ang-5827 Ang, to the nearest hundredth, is 1.08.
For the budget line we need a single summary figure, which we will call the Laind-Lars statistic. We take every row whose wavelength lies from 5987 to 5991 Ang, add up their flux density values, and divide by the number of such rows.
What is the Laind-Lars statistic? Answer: 12.3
